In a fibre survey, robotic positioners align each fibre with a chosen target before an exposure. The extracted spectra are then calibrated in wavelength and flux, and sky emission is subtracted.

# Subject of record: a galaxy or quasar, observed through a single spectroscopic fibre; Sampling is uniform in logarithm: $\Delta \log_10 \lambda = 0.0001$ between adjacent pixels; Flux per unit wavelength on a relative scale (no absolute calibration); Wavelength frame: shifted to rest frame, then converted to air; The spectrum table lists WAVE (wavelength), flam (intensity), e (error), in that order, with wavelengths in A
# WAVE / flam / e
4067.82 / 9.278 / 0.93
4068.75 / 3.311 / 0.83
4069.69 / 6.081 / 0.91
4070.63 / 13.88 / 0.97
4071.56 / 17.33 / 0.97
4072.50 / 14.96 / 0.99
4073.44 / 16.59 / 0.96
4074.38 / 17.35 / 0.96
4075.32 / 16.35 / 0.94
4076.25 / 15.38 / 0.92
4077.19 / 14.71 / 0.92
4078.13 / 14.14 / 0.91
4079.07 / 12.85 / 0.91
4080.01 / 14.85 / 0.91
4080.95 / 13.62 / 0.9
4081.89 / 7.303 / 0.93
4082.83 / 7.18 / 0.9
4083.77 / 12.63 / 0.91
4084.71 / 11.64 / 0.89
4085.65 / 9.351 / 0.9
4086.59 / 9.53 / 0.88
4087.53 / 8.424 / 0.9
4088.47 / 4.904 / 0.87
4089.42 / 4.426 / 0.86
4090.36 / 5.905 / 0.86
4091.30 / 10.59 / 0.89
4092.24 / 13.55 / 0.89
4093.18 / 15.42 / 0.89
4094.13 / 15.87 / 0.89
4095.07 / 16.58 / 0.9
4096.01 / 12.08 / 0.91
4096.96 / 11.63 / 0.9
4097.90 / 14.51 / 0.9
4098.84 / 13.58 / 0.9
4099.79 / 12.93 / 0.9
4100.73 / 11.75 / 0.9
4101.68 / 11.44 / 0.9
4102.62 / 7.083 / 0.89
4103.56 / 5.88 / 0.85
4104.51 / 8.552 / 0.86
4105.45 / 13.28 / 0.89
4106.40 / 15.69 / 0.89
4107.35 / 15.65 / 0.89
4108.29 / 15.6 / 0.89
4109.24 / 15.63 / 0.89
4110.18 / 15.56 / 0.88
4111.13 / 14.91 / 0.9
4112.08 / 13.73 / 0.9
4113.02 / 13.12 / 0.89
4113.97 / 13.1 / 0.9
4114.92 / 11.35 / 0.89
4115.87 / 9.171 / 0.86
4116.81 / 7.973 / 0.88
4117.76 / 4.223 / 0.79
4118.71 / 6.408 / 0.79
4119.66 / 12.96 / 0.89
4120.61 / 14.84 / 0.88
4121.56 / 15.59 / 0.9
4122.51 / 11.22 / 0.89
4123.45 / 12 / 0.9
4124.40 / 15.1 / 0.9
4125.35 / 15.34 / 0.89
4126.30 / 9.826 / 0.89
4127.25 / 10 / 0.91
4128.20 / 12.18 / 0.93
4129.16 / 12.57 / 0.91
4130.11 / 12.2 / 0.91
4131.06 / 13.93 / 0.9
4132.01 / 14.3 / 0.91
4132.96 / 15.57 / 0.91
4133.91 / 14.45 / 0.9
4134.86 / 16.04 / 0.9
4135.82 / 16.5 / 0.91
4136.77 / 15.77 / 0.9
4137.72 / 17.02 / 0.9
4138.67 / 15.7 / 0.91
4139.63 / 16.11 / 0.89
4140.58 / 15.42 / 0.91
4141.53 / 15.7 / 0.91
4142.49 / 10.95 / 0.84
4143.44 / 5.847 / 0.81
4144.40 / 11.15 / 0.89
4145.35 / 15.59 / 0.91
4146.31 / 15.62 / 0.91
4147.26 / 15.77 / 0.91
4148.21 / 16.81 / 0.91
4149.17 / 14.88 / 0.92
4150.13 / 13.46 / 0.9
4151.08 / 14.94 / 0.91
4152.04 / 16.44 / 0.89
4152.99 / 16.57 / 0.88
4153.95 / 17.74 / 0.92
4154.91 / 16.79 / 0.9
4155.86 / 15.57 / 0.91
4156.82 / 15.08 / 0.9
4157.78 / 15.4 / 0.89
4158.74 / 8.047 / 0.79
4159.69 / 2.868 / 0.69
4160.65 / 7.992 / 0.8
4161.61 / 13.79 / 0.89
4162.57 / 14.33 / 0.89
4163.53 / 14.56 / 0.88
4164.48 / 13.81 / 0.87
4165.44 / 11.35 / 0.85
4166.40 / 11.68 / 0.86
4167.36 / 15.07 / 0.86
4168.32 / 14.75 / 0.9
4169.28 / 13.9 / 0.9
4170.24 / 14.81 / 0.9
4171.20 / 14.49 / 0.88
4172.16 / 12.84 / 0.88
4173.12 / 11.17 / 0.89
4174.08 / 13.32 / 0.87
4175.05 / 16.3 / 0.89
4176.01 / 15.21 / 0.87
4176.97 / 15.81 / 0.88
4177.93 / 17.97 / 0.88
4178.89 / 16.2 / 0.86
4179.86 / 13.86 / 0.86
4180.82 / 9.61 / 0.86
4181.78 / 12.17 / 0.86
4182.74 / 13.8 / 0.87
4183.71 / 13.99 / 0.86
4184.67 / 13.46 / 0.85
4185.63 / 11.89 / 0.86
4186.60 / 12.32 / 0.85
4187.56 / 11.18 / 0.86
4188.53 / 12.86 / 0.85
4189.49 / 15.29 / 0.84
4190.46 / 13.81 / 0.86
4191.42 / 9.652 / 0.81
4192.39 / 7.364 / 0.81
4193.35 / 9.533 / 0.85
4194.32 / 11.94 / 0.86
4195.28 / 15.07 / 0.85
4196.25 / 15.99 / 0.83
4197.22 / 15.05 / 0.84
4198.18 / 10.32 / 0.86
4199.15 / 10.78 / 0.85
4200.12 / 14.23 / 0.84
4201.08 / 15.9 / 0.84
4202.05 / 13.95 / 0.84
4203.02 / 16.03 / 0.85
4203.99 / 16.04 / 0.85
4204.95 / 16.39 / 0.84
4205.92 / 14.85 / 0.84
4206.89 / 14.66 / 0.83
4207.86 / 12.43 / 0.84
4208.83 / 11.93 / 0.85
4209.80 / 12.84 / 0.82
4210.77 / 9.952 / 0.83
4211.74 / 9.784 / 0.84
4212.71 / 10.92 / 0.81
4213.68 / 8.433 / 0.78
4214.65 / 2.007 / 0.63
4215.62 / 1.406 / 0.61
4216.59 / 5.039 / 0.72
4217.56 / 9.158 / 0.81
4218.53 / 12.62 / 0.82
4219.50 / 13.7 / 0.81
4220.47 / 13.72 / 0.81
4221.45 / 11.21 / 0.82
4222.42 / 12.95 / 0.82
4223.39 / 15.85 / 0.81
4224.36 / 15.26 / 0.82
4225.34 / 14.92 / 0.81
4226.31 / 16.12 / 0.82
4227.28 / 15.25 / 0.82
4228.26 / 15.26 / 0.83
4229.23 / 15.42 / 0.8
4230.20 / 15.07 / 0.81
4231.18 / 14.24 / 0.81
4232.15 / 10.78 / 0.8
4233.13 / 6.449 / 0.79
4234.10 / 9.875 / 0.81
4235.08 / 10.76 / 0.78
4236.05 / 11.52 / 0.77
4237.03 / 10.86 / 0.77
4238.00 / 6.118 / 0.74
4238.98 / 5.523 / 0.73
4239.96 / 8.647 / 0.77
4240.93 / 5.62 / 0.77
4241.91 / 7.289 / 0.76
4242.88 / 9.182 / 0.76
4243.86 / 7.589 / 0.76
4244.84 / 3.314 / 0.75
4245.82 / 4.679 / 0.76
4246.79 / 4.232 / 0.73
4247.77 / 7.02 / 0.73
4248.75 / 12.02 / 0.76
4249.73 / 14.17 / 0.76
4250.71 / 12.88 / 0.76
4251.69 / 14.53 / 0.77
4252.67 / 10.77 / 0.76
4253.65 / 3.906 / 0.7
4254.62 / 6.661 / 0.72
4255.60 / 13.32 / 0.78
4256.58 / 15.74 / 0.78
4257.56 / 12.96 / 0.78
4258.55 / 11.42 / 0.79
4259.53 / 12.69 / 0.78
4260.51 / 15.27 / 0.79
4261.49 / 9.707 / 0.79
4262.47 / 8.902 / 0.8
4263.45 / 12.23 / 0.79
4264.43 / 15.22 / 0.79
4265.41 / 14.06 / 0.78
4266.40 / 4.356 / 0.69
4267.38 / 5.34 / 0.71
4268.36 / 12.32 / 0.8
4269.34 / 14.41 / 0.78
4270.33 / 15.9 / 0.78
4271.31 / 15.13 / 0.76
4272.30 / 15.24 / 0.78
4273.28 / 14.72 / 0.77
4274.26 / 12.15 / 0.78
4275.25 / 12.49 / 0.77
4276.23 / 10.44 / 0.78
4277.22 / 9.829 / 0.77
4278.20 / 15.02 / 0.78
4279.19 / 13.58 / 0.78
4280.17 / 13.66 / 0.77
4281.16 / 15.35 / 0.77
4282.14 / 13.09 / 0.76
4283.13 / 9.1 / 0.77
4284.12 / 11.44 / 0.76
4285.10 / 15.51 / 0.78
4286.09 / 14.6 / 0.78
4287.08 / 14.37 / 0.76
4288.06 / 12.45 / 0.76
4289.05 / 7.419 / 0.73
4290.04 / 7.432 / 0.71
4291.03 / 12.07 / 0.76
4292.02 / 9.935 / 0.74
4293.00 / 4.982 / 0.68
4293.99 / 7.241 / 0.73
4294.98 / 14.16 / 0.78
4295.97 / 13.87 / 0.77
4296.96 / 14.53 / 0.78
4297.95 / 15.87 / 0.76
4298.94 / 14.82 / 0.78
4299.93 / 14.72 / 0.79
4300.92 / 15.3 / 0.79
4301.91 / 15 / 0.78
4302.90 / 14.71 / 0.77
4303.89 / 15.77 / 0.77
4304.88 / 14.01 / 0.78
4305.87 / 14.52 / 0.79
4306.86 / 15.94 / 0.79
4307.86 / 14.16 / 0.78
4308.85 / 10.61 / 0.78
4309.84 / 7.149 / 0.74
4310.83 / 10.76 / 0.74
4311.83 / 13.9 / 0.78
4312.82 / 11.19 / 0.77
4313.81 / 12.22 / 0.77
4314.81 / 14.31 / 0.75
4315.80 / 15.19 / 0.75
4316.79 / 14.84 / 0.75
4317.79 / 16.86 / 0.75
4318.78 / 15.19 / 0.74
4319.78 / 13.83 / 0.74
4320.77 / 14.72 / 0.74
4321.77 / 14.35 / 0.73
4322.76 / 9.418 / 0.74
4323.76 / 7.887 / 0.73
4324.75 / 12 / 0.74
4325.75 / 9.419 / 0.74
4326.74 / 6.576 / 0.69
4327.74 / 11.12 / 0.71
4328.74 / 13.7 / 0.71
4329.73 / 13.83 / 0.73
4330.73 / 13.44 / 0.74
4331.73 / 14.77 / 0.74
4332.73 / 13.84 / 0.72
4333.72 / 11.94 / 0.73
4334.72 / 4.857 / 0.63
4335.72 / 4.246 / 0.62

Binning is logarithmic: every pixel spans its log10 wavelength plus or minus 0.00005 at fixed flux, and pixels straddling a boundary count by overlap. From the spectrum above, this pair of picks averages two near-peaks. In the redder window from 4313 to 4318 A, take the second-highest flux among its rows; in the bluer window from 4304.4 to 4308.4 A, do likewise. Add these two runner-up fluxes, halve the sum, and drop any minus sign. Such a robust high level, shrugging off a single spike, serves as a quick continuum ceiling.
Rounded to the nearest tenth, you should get 14.9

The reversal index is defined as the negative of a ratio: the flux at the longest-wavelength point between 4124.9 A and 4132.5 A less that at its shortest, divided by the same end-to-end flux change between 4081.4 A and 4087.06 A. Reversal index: 0.5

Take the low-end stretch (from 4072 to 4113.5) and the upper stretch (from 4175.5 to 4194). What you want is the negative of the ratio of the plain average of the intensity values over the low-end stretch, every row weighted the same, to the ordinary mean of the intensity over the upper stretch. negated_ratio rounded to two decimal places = -0.96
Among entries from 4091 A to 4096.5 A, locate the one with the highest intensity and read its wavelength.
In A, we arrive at 4095.07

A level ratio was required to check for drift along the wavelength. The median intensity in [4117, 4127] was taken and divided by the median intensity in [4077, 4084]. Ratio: 0.94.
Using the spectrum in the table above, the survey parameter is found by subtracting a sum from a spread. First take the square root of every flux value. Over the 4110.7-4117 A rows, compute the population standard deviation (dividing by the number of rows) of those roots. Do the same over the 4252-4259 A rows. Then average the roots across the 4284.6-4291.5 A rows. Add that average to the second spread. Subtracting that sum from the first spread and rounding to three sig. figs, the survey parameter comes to -3.72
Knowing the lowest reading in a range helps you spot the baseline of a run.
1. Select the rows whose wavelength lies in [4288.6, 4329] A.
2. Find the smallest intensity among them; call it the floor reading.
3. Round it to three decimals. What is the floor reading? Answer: 4.982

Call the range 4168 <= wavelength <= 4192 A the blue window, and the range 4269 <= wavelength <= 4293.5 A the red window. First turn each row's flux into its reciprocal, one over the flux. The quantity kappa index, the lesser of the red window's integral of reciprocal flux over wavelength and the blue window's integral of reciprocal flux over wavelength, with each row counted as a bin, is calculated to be 1.81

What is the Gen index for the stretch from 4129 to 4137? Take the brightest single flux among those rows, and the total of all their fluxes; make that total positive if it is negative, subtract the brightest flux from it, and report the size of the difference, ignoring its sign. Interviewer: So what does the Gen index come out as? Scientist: 115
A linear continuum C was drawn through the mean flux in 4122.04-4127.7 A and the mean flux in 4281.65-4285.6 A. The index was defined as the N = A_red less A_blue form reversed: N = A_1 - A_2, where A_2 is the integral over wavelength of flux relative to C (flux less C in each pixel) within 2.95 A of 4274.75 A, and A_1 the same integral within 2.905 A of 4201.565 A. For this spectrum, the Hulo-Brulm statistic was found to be 12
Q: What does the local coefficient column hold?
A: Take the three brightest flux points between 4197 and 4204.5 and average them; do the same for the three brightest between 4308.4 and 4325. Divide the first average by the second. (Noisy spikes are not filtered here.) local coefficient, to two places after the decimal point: 1.02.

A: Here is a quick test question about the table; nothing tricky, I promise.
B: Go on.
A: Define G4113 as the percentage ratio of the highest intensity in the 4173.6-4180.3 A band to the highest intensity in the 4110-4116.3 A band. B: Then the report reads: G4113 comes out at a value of 115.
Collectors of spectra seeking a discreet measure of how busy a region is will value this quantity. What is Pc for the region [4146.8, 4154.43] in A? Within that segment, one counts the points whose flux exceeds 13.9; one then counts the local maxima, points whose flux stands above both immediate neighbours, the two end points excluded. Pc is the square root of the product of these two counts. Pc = 2.6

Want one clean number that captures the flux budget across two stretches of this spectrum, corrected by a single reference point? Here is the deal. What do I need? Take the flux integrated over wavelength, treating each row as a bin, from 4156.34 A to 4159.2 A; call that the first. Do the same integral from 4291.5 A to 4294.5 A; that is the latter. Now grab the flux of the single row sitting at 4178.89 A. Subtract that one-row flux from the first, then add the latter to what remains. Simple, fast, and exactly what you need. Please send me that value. 43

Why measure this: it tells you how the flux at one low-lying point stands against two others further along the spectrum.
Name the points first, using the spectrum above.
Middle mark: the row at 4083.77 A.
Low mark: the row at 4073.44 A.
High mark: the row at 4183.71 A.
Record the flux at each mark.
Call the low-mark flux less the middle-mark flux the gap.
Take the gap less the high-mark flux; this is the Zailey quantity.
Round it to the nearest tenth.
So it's -10.0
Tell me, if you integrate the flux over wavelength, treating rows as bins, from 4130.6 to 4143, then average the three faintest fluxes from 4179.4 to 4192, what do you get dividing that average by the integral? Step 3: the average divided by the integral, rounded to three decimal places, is 0.054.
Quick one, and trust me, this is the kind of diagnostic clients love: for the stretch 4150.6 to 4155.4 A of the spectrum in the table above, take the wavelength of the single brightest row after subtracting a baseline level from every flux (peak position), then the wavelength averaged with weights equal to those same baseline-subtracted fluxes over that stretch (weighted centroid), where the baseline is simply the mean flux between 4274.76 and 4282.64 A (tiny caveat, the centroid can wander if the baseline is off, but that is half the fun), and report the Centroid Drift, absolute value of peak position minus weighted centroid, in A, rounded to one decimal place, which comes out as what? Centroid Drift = 0.7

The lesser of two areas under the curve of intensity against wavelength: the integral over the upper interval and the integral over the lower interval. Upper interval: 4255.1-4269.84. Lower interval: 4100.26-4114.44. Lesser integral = 175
